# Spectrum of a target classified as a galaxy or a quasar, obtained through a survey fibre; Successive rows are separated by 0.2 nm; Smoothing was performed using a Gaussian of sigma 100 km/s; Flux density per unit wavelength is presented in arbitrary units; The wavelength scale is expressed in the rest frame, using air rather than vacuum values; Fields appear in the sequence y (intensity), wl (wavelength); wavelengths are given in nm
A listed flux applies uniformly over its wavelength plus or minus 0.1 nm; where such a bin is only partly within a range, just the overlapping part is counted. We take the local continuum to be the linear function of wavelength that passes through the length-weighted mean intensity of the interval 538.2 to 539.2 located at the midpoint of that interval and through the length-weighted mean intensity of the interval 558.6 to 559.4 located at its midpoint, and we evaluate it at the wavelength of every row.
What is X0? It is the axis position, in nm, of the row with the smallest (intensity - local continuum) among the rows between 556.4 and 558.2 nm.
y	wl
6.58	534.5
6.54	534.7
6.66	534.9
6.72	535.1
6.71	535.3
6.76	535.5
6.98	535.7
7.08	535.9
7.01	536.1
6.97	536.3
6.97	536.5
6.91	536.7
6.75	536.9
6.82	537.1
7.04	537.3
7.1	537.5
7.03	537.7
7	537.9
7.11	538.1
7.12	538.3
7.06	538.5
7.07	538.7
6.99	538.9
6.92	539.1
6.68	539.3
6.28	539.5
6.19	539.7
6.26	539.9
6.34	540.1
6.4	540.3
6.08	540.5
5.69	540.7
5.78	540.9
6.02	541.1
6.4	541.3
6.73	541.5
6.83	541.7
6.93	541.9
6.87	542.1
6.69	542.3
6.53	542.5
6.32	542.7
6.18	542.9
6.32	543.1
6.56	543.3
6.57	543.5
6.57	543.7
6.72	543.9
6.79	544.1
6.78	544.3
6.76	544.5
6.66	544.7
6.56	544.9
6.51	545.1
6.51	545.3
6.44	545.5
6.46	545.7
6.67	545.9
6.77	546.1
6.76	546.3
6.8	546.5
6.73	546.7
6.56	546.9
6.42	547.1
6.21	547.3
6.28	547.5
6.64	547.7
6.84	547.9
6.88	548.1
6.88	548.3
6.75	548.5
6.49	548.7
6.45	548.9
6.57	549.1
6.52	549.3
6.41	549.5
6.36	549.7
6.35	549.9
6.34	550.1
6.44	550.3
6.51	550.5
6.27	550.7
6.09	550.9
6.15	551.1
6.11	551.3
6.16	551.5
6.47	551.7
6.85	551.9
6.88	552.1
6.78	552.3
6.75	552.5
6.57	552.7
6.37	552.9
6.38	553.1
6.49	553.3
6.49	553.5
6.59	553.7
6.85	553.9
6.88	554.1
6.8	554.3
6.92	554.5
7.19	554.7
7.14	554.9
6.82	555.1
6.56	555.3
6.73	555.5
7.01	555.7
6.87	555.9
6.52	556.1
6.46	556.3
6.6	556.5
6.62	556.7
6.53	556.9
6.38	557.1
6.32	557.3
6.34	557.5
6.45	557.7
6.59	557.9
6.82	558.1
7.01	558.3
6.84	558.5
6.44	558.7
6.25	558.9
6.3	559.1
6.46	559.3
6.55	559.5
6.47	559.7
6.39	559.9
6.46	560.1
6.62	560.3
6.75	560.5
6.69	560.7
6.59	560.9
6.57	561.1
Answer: 557.3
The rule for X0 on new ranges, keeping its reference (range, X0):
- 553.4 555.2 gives 553.5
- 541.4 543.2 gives 542.9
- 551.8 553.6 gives 552.9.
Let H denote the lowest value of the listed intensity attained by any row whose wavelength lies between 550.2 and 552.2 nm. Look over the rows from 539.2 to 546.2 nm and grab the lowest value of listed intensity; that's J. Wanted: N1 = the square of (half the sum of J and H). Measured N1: 34.7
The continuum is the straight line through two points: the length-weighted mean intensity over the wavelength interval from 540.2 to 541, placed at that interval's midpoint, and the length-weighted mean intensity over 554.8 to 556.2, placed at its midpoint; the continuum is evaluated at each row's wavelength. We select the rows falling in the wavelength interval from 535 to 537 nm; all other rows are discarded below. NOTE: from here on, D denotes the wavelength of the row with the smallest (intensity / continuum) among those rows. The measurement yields 536.9 nm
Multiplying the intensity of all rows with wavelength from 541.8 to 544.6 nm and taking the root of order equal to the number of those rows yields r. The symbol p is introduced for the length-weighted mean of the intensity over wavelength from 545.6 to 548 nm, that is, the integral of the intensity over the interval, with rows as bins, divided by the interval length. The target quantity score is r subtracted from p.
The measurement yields -0.02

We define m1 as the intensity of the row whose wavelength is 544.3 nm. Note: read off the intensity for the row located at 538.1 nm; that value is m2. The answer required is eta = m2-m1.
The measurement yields 0.3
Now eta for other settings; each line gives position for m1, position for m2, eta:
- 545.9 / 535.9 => 0.4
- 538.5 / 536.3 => -0.1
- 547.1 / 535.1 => 0.3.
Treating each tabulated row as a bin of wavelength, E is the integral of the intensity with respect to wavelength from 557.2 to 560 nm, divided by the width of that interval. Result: 6.5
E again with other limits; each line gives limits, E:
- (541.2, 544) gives 6.6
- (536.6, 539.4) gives 7.0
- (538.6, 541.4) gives 6.4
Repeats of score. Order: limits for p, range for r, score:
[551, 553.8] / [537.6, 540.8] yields -0.12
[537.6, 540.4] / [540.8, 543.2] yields 0.29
